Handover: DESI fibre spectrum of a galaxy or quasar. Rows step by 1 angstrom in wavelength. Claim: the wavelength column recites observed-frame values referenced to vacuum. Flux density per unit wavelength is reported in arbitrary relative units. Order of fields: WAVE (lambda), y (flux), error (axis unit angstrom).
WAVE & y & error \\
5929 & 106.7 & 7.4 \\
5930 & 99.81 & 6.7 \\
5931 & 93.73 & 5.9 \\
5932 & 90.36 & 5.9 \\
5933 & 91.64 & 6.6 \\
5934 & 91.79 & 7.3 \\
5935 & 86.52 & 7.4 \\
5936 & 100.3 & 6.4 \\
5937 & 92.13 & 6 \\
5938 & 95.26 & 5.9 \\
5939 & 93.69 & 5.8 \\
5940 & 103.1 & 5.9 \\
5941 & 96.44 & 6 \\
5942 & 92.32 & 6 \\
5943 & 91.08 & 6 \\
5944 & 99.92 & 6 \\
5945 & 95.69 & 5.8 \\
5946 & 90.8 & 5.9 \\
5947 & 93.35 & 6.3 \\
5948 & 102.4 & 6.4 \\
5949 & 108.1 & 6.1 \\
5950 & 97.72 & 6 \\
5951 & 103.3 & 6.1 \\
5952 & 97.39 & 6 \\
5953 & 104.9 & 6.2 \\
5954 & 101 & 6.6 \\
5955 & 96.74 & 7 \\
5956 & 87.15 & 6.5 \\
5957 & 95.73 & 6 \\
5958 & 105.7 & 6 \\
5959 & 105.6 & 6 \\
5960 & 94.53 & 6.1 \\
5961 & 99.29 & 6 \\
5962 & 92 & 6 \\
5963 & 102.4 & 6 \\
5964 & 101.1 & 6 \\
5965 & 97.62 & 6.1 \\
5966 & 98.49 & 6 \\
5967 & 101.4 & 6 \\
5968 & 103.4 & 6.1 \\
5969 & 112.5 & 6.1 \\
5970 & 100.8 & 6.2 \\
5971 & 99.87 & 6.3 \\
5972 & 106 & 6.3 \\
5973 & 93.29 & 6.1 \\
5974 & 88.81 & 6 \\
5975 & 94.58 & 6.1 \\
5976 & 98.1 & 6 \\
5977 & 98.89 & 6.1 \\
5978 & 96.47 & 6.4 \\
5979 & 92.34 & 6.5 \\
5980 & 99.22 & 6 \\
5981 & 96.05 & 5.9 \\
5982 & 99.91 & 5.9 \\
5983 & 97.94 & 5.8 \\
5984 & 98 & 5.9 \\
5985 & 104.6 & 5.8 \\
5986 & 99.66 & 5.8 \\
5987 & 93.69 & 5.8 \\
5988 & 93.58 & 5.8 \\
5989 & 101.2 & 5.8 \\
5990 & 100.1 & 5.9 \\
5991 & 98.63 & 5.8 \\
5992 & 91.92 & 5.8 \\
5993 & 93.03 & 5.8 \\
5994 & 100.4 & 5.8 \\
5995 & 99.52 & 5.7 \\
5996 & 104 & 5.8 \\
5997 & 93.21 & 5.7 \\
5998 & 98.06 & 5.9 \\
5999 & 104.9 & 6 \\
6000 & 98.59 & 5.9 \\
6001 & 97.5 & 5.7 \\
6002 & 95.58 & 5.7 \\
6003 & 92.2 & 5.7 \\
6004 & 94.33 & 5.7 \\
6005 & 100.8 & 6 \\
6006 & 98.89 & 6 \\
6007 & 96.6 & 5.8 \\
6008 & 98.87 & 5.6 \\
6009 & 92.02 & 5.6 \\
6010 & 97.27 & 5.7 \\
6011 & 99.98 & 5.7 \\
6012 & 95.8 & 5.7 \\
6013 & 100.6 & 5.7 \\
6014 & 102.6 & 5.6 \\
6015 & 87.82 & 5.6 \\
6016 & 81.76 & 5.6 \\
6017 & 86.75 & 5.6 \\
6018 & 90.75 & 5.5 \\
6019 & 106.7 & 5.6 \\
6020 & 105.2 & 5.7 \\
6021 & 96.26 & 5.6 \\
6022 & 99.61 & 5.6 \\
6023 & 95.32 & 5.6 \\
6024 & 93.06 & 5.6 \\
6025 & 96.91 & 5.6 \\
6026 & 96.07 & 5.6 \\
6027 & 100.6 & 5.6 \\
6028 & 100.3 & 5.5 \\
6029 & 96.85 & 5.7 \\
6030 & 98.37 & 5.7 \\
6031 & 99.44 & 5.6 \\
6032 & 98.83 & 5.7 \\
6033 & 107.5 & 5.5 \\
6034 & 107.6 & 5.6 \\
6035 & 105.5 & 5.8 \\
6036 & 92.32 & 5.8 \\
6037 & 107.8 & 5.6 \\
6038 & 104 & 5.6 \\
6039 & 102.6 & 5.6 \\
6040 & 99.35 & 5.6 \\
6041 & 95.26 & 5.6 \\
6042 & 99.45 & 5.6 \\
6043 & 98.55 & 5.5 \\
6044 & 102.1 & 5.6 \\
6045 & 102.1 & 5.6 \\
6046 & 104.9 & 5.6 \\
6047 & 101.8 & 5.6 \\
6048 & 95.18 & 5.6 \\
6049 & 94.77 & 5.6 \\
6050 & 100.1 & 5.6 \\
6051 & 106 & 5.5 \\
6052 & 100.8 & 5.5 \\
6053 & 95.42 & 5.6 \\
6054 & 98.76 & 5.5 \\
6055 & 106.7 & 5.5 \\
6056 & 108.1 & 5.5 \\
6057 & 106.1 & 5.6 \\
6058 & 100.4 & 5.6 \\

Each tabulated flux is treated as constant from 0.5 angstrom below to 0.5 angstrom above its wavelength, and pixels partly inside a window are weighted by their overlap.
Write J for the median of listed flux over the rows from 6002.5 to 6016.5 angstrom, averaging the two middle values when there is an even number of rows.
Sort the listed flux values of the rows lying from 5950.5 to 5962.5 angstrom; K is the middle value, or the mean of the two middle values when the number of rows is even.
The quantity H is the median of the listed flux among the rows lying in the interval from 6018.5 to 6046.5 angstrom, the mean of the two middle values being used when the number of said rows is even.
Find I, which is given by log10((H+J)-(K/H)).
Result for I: 2.29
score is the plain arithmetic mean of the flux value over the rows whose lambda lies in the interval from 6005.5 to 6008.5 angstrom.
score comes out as 98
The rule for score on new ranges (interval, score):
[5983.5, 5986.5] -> 101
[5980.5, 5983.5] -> 98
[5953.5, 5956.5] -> 95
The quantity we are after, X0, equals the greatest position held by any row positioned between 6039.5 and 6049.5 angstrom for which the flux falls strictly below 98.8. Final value 6049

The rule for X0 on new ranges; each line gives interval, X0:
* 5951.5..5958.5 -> 5957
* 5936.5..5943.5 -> 5943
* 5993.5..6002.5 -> 6002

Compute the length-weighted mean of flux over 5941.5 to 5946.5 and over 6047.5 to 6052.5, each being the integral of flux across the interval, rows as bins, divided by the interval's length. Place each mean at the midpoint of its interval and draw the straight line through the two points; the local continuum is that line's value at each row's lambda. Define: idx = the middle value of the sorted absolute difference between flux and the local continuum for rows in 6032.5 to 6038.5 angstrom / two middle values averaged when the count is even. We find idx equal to 8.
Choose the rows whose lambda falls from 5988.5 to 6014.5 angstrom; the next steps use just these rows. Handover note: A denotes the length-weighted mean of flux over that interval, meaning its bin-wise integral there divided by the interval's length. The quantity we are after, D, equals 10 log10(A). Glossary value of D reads 19.9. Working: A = 98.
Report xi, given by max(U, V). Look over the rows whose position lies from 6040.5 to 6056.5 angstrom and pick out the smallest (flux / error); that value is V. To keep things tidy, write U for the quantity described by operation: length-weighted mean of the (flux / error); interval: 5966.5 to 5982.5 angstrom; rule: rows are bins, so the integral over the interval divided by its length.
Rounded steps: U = 16.2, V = 17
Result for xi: 16.9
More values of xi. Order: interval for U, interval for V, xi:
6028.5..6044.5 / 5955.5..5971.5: 17.9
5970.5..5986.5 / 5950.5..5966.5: 16.2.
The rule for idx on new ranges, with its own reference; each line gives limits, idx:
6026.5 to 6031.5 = 1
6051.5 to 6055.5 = 3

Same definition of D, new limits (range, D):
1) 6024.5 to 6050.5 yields 20.0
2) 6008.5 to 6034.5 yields 19.9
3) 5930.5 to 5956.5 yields 19.8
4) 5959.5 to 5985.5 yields 19.9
